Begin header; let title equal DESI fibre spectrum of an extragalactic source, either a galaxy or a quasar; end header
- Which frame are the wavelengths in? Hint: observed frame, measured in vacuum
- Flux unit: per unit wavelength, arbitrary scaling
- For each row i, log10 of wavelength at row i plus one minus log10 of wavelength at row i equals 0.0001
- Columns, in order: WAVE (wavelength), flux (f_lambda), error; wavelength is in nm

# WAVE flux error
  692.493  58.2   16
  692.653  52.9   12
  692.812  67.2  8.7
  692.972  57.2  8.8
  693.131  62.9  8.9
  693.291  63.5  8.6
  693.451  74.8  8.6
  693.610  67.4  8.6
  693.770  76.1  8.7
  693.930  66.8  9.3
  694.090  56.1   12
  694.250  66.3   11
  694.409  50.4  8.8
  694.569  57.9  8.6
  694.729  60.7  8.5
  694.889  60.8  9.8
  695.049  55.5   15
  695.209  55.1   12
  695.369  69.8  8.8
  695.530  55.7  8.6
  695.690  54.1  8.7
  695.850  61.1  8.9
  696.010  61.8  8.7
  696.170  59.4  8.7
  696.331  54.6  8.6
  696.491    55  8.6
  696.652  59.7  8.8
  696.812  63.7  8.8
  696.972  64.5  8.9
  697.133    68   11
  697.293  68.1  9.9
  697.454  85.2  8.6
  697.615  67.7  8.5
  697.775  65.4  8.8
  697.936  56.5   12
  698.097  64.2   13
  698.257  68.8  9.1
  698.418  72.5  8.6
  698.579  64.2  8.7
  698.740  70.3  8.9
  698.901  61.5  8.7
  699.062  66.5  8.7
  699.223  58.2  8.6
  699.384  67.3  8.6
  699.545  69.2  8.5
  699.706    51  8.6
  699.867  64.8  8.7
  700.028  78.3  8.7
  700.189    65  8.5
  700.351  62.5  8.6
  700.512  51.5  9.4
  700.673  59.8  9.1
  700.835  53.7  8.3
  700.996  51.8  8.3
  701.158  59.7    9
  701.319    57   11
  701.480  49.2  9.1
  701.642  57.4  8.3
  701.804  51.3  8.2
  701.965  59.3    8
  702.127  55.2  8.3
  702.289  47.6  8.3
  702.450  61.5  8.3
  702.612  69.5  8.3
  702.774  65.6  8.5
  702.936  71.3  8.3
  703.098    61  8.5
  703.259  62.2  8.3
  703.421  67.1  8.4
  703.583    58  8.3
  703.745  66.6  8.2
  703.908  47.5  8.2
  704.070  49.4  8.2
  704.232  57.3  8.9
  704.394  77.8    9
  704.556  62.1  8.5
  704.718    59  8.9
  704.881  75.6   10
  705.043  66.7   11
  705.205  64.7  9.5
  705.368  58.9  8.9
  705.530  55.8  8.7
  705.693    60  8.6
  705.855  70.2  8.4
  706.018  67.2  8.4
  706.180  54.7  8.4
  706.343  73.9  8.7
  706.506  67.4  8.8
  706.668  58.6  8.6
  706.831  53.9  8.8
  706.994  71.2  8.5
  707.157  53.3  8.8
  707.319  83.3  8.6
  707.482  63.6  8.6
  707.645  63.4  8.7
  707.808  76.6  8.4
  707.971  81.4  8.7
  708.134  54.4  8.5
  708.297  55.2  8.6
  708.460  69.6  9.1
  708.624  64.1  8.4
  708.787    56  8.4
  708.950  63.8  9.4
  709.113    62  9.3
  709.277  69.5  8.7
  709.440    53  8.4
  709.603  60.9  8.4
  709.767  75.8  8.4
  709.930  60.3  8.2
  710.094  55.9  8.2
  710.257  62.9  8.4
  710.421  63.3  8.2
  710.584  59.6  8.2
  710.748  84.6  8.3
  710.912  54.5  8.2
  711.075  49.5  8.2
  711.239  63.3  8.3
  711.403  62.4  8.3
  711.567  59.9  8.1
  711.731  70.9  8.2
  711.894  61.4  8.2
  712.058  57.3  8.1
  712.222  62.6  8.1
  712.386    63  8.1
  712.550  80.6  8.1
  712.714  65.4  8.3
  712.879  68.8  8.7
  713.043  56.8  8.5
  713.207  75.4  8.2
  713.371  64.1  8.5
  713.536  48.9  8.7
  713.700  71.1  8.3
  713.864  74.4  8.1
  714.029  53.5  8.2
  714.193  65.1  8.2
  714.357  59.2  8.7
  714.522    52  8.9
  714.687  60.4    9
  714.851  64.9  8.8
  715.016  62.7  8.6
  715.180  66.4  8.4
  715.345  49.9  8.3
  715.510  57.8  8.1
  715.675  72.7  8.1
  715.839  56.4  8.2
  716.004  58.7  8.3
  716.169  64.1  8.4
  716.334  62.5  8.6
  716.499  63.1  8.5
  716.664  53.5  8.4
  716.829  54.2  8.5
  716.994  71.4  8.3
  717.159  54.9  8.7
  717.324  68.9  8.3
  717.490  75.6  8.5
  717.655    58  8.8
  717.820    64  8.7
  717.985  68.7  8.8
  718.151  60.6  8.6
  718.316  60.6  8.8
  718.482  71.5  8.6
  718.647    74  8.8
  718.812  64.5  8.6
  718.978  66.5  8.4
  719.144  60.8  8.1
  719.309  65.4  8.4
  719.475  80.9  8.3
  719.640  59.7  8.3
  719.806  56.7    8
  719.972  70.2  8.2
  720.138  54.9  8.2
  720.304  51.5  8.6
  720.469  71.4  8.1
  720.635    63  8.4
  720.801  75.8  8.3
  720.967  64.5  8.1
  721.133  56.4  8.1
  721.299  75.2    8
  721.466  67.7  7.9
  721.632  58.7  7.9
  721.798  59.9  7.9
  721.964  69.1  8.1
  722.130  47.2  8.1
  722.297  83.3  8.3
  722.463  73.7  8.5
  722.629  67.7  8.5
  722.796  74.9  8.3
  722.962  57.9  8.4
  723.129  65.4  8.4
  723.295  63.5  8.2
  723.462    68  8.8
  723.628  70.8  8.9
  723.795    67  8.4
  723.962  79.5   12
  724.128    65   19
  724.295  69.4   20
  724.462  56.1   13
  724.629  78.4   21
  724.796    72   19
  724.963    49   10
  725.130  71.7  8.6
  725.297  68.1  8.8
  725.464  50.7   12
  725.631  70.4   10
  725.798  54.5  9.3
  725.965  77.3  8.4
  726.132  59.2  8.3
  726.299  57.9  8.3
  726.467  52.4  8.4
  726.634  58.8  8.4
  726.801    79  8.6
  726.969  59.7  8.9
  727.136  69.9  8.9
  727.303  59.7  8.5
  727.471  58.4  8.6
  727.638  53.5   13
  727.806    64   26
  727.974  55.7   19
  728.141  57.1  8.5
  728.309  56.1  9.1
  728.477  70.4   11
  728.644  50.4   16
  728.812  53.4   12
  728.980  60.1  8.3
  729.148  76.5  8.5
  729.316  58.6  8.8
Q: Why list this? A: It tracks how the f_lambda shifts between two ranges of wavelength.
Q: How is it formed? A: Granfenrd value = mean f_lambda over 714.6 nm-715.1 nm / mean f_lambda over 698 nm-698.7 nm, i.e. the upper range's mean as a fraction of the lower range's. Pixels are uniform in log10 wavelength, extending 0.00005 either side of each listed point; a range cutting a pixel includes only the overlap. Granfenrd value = 0.93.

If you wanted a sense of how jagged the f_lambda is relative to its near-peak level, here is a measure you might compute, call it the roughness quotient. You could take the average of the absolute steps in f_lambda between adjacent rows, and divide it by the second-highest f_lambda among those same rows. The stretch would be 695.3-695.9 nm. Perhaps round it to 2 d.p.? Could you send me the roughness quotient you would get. 0.12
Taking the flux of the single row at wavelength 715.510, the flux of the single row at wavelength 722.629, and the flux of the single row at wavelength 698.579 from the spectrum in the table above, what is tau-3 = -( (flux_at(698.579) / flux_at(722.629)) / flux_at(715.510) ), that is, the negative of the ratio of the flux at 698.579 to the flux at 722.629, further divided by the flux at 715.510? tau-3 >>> -0.0164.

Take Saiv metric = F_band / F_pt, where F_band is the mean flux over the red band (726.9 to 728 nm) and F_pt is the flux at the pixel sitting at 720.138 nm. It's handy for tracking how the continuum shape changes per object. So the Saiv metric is 1.10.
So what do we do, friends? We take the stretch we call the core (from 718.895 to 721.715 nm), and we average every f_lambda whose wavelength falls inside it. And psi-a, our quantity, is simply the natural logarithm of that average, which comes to 4.17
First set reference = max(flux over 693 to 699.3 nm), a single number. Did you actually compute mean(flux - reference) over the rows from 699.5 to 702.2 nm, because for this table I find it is -27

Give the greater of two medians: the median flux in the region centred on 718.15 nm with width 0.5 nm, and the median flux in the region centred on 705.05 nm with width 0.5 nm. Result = 67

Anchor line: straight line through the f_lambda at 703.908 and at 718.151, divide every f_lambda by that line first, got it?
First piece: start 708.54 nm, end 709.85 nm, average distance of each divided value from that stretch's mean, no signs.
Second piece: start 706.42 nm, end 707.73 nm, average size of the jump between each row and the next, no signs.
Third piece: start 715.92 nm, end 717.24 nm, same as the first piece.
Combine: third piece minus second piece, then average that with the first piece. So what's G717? -0.05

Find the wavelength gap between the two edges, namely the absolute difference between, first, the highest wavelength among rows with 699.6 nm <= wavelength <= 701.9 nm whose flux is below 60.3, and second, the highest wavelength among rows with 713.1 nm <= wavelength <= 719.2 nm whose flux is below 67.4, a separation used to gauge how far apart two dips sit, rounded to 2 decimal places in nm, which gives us 17.34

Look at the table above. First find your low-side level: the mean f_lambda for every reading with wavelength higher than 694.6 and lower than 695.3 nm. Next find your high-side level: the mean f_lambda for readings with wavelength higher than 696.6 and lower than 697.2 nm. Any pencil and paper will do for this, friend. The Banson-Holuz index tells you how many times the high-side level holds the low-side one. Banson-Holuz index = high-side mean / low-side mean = 1.10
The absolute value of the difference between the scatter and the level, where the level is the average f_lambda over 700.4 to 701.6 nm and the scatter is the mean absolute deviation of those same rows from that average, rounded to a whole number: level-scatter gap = 51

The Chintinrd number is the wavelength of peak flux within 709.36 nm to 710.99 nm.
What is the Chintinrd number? 710.748 nm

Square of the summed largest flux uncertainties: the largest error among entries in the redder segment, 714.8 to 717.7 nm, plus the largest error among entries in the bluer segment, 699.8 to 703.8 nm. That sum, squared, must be 392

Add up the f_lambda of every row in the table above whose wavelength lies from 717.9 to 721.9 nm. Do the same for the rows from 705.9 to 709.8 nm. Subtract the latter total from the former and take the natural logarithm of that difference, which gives 1.8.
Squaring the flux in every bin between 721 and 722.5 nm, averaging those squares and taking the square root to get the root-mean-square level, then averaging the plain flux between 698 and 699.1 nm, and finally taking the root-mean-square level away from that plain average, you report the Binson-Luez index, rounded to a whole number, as 0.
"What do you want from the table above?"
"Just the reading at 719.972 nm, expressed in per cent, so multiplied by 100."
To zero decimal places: 7020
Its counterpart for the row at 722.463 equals 7370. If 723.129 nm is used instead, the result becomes 6540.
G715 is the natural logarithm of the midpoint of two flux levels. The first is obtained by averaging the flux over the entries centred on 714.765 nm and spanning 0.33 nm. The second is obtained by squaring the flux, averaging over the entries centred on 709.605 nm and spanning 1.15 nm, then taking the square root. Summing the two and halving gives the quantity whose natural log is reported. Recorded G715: 4.14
